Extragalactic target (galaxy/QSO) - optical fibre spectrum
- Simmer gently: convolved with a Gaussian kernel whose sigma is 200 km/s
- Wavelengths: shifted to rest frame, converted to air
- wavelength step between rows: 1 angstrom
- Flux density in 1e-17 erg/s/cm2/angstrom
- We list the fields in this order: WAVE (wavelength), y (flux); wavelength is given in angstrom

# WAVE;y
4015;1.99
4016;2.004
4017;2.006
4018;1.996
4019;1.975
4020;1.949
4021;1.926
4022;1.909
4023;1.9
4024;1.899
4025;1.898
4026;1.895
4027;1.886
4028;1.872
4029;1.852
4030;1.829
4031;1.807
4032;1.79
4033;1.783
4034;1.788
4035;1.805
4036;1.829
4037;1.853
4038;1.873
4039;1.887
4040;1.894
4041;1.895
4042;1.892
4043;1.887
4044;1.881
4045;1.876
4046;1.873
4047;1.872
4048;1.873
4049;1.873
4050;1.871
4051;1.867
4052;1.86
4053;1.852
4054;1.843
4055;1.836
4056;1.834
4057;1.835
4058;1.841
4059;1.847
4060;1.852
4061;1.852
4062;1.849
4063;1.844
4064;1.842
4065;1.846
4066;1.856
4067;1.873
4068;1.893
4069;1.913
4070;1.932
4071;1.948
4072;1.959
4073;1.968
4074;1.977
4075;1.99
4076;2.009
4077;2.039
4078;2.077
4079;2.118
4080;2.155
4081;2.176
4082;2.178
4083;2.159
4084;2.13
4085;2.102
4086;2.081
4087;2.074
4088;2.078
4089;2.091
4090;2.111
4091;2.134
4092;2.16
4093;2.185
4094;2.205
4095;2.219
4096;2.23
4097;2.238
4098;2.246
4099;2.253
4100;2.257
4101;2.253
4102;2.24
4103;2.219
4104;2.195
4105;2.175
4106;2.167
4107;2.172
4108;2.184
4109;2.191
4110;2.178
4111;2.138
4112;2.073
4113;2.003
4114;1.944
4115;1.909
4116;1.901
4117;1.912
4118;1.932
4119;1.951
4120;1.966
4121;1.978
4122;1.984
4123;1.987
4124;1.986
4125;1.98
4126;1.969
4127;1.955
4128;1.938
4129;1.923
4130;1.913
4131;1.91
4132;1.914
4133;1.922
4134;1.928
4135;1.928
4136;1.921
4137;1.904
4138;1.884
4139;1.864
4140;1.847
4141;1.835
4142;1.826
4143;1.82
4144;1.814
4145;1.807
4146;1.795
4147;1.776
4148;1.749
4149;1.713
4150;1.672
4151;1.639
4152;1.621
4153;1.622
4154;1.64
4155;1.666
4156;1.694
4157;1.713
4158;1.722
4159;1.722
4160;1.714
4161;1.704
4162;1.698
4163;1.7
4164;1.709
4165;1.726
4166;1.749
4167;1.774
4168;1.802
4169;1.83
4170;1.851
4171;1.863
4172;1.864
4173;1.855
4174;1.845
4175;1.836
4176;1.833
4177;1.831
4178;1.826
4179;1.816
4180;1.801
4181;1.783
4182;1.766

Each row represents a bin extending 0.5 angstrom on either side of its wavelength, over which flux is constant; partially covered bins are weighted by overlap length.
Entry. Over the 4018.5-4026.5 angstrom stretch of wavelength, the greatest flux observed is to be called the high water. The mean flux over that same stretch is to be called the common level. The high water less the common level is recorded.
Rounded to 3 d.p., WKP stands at 0.056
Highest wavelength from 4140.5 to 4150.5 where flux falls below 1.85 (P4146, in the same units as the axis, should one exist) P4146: 4150 angstrom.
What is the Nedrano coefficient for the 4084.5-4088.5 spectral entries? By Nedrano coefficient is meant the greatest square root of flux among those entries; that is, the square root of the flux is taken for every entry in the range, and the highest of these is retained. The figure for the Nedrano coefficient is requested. 1.45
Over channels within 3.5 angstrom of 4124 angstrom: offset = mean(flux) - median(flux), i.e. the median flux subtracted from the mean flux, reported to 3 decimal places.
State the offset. -0.003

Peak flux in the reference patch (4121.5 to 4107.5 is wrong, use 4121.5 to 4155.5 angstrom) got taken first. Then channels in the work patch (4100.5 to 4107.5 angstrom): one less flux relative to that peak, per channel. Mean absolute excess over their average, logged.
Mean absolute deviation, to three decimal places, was 0.015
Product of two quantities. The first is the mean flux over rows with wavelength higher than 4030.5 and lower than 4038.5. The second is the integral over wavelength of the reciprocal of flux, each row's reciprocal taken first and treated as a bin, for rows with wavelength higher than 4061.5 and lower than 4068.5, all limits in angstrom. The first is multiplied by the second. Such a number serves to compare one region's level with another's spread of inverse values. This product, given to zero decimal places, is 7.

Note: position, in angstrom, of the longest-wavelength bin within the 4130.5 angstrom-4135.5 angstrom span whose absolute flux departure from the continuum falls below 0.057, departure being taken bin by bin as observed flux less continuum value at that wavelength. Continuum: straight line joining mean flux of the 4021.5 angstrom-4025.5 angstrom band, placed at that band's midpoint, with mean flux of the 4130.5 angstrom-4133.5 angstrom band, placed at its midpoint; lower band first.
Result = 4135 angstrom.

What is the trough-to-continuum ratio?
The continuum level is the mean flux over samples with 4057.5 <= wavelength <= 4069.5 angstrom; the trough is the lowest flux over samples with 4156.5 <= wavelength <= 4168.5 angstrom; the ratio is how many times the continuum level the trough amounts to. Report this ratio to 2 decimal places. 0.91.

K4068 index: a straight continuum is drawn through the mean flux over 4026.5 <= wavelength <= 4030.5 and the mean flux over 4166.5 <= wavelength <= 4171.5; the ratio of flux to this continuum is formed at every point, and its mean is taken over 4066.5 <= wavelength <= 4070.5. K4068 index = 1.03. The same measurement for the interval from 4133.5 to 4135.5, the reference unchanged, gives 1.05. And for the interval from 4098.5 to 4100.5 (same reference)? 1.22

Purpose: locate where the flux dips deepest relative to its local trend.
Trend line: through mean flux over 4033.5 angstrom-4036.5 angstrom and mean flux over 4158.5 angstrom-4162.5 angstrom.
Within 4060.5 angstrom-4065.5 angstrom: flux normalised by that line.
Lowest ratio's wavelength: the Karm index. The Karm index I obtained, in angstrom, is 4064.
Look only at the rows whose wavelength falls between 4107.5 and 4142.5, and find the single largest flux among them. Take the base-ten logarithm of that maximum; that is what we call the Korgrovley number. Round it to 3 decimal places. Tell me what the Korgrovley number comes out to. 0.341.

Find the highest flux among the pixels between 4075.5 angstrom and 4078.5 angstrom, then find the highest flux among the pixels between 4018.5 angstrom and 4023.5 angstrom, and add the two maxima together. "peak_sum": 4.05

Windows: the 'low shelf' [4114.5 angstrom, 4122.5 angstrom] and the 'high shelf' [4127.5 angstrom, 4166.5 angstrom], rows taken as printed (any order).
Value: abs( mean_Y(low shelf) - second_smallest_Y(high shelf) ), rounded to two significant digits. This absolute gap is 0.32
